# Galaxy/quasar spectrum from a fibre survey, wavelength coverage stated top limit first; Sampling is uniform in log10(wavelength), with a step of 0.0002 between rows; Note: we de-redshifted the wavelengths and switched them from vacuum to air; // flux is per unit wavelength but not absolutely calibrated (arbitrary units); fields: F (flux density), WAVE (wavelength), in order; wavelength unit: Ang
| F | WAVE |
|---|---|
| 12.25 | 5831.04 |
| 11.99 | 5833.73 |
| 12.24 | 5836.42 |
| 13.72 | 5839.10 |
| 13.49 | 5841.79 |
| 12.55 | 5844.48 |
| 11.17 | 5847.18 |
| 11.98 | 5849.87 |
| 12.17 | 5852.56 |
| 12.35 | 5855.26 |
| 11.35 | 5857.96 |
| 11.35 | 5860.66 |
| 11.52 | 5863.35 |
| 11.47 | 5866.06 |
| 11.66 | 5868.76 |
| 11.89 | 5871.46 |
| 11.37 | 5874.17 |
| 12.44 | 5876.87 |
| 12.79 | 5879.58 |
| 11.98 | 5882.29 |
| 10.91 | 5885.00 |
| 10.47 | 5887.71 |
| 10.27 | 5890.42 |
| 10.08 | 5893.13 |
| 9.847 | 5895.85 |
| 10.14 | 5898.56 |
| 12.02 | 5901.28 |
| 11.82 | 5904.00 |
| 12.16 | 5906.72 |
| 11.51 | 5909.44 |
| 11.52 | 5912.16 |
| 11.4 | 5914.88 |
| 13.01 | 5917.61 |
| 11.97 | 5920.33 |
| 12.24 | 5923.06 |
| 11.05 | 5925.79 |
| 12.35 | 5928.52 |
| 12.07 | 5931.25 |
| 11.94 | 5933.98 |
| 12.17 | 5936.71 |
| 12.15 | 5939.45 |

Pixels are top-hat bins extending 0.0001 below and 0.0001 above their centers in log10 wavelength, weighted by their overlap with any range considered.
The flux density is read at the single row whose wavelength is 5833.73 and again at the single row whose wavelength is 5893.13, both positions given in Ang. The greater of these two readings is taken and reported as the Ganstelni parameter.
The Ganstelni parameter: 12.0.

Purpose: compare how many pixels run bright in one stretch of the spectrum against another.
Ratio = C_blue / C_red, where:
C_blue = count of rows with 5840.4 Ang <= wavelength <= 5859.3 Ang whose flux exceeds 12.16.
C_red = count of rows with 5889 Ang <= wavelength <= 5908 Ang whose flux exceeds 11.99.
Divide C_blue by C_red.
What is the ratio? 2.0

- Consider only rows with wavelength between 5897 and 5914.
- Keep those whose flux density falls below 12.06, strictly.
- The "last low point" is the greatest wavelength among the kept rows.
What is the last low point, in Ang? 5912.16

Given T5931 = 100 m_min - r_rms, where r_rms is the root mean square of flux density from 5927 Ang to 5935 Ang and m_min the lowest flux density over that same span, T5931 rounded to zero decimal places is 1182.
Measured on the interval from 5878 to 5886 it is 1079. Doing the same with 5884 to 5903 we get 974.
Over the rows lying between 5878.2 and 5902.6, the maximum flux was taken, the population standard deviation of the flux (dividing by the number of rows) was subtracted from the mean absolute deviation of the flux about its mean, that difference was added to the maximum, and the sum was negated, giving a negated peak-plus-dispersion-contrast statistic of -12.7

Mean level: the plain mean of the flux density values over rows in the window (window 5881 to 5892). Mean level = 10.9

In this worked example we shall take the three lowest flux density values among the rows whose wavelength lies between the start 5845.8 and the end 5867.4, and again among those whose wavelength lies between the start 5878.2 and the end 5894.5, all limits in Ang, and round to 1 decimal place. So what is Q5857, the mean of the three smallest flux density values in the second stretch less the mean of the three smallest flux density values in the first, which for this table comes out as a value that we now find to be -1.0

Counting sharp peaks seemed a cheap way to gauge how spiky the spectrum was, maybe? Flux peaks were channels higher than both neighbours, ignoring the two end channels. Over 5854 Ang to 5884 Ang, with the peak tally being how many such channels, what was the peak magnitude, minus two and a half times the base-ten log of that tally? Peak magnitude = -1.19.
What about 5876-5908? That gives -0.75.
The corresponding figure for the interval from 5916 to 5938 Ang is -0.75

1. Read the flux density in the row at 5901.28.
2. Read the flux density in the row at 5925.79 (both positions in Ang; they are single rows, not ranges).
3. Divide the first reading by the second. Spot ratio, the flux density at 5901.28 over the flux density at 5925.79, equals 1.09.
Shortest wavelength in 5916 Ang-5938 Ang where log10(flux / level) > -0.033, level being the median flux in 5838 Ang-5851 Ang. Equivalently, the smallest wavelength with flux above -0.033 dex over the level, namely 5917.61 Ang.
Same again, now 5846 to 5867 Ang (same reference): 5849.87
